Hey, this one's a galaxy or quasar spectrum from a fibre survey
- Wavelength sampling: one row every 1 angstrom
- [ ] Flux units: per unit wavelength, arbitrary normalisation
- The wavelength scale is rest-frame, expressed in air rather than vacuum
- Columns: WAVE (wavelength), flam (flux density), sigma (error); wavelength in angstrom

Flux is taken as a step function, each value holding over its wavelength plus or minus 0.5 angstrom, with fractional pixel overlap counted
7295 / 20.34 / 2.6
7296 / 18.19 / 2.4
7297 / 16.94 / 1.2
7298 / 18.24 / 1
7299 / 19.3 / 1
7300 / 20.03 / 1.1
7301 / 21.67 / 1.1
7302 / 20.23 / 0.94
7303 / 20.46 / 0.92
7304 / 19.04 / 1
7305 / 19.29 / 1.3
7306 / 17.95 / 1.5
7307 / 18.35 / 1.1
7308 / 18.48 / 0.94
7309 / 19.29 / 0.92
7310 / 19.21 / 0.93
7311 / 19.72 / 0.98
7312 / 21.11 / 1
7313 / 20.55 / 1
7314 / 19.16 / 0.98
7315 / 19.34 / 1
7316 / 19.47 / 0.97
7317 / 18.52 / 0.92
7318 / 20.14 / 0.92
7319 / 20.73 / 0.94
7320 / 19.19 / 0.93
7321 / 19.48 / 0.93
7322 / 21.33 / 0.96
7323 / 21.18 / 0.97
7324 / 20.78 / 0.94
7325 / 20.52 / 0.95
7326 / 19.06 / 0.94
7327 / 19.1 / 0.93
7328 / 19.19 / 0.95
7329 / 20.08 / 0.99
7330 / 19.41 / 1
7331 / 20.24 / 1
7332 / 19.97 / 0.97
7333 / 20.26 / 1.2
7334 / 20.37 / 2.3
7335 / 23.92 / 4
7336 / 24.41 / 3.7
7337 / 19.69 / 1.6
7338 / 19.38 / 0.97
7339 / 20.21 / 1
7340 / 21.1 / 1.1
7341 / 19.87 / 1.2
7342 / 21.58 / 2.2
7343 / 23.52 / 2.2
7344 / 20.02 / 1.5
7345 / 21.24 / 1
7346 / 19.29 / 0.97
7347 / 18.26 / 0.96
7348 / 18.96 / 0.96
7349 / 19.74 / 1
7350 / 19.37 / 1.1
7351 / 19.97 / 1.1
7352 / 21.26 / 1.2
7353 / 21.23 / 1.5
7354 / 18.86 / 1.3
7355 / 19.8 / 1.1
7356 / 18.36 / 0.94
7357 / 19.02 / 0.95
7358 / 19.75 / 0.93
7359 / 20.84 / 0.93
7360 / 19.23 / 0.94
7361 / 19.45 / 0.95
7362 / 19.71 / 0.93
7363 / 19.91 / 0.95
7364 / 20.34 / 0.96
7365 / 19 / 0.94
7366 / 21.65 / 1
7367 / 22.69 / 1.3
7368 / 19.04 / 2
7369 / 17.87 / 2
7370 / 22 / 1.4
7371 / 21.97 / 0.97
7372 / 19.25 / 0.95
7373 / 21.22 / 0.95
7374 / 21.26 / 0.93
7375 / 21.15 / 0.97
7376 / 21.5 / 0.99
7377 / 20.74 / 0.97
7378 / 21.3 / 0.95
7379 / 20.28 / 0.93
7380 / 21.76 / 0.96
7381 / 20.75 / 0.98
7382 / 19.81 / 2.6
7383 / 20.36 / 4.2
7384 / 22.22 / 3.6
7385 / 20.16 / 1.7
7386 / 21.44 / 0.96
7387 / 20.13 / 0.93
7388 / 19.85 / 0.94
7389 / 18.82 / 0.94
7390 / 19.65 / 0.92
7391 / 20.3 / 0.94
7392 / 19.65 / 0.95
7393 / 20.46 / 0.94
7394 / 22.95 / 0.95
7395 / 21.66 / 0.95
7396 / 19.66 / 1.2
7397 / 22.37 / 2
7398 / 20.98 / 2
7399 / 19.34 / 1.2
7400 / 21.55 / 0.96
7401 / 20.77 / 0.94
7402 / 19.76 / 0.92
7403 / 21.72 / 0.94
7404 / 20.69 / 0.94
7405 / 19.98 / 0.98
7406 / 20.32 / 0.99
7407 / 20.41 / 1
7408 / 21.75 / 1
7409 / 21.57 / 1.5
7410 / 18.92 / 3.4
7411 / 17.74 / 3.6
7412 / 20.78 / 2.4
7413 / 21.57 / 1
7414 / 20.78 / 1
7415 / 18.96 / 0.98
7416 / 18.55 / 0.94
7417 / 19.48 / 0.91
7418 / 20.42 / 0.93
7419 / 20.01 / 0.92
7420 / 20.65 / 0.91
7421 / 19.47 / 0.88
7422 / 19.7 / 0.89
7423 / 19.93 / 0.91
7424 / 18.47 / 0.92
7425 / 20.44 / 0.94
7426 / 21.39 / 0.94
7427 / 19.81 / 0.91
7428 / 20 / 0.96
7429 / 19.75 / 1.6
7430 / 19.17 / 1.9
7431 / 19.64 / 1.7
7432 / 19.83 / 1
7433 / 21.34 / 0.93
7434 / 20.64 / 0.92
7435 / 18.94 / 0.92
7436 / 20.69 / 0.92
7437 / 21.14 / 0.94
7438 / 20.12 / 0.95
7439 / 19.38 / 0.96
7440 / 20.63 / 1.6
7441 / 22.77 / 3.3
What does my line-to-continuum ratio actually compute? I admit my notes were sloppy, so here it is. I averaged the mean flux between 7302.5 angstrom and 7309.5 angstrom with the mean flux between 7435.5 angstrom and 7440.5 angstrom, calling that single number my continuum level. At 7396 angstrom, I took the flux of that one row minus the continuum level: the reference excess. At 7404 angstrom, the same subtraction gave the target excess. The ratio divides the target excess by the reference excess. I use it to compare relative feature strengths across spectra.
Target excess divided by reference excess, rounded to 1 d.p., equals -38.6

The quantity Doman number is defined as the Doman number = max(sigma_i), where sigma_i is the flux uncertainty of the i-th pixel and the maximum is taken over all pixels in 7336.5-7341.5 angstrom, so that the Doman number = 1.6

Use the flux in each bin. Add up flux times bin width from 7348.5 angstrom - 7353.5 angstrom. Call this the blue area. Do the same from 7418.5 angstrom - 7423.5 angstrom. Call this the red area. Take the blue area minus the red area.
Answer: 1.8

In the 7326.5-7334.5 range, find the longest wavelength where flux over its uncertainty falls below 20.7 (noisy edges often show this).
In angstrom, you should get 7334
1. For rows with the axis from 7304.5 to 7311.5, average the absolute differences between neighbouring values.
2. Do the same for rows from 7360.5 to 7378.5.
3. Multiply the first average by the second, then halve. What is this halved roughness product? 0.34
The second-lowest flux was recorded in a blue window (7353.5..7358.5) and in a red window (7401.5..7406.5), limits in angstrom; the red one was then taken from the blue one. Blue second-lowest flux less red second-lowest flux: -1.1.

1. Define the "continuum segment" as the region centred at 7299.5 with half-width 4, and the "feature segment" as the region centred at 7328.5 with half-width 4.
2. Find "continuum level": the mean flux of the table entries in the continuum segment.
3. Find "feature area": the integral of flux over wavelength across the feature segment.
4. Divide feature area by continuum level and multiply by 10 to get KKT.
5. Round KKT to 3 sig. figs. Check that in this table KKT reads 81.3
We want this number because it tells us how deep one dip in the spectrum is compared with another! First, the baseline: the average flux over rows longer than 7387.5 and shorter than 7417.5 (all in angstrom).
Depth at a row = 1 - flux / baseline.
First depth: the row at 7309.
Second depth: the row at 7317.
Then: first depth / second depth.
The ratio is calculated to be 0.6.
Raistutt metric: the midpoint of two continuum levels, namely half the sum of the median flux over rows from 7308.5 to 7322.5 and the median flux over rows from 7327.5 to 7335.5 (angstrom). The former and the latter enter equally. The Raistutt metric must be 19.8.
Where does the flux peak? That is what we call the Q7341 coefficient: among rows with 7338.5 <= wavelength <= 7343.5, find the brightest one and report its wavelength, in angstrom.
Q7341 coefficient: 7343 angstrom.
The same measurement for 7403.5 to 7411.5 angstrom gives 7408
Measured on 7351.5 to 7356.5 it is 7352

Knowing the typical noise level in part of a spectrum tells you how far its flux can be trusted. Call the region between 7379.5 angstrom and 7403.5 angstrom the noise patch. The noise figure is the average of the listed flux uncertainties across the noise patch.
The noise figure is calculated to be 1.40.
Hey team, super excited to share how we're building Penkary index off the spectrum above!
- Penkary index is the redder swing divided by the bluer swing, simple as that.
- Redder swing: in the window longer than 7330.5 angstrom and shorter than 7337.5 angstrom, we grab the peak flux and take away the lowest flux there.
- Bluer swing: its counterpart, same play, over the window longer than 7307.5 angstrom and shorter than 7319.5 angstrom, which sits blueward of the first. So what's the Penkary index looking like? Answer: 1.79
